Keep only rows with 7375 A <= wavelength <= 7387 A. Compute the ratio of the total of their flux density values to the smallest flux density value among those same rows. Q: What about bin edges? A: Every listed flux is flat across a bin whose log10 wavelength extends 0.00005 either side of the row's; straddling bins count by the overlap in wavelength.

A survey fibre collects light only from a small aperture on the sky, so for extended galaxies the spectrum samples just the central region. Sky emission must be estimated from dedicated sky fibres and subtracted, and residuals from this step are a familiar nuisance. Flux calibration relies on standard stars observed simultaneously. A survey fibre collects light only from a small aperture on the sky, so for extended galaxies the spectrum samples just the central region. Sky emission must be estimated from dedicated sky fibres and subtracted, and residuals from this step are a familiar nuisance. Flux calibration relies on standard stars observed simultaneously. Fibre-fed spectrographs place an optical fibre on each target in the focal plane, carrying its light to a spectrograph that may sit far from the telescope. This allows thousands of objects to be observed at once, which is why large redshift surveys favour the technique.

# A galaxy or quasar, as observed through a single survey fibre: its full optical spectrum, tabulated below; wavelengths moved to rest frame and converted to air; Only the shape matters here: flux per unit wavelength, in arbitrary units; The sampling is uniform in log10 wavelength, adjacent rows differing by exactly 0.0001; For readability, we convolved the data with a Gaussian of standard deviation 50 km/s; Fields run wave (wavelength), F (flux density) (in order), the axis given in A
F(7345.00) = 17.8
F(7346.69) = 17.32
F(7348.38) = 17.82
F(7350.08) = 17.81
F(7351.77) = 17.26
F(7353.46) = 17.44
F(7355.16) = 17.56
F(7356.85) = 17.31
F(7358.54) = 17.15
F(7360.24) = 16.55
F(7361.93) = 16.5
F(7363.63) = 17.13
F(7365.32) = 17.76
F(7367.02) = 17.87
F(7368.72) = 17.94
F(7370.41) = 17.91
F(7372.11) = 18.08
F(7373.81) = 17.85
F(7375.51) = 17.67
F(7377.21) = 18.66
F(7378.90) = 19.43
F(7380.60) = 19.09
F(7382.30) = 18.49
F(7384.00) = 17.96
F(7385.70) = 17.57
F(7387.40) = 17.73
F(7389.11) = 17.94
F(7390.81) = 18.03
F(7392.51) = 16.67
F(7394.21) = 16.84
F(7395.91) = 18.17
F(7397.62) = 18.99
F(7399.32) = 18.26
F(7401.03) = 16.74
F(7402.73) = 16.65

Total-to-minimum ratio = 7.33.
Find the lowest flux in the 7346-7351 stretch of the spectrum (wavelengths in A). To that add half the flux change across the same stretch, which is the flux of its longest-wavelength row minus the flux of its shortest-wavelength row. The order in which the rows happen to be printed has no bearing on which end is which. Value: 17.6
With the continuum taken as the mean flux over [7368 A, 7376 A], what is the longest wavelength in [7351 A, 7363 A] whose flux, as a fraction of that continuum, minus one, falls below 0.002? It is 7361.93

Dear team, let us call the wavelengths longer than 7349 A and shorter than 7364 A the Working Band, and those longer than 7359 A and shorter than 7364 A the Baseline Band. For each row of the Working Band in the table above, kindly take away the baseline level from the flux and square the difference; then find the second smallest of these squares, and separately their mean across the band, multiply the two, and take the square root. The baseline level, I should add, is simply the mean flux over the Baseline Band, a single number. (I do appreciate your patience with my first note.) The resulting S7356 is 0.1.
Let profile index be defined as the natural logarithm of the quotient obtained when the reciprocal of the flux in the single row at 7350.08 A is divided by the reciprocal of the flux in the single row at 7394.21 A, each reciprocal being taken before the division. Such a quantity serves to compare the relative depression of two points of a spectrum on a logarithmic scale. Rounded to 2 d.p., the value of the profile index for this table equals -0.06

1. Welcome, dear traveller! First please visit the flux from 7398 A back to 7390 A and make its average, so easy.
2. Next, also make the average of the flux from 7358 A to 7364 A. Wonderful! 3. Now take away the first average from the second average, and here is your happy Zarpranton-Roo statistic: -0.9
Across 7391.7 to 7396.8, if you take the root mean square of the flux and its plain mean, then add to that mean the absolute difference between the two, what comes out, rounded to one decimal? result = 17.2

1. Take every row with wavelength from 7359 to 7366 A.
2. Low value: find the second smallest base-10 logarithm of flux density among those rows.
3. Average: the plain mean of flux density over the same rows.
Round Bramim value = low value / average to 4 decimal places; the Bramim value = 0.0718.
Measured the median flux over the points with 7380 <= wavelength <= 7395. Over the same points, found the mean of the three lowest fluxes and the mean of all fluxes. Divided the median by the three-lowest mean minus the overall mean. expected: -23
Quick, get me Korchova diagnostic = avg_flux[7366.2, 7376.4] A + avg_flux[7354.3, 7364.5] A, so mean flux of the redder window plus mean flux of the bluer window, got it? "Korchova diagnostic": 34.9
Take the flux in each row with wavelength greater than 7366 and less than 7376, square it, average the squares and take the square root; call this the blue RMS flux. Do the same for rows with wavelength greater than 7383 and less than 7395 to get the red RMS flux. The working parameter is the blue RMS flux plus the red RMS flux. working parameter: 35.4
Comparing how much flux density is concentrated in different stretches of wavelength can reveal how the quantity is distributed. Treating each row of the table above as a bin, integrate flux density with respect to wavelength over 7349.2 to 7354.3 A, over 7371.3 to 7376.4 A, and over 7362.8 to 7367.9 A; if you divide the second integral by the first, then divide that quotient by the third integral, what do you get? 0.0114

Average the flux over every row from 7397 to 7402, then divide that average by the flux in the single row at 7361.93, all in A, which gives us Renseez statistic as 1.09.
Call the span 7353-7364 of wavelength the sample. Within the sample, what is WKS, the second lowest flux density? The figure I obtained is 16.55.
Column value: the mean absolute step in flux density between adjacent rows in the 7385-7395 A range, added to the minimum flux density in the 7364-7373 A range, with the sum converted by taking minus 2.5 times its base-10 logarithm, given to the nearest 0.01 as -3.15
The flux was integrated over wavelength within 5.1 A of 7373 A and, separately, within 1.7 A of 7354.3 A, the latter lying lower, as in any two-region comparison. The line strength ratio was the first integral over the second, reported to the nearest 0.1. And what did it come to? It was 3.1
